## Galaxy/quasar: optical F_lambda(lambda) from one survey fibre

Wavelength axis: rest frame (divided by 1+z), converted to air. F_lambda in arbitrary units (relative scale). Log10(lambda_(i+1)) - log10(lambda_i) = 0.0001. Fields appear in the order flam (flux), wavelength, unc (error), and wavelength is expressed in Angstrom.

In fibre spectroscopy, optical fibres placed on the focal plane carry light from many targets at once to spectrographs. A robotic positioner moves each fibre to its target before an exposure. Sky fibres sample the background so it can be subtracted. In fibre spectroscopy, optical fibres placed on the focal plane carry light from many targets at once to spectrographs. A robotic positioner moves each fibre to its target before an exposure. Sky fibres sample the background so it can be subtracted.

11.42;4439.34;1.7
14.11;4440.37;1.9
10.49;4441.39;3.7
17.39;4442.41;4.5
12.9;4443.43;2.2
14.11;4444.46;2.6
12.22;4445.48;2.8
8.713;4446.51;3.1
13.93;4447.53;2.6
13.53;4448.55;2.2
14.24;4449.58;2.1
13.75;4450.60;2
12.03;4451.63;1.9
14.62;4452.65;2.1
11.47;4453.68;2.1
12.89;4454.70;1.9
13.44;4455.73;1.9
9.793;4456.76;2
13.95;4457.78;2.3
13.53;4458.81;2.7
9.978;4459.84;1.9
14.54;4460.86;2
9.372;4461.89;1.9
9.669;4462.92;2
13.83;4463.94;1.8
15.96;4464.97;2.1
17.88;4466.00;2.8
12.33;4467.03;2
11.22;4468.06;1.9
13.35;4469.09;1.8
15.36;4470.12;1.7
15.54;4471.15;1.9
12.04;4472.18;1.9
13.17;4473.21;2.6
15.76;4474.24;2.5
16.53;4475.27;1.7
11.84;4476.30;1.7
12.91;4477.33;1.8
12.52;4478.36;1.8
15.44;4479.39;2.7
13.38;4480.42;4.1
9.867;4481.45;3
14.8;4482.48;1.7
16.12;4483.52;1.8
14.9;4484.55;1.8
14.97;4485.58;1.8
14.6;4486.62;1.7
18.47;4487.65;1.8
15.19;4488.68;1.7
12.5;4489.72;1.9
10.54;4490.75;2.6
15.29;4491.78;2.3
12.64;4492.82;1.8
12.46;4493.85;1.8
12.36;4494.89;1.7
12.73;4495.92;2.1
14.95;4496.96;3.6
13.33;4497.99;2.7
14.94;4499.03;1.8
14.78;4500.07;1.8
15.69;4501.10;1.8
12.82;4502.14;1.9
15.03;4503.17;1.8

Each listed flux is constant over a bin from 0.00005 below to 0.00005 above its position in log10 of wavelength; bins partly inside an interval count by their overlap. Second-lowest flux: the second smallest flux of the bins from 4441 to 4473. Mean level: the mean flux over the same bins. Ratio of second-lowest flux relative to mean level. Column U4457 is 0.72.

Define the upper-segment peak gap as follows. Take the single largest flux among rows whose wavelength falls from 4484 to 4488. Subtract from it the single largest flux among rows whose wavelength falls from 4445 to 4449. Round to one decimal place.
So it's 4.5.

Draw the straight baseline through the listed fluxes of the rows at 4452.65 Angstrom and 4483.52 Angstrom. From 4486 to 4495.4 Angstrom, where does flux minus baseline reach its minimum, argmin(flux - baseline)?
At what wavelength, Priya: 4490.75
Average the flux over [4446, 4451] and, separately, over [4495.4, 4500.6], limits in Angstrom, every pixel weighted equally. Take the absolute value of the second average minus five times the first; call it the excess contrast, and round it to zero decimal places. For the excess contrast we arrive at 50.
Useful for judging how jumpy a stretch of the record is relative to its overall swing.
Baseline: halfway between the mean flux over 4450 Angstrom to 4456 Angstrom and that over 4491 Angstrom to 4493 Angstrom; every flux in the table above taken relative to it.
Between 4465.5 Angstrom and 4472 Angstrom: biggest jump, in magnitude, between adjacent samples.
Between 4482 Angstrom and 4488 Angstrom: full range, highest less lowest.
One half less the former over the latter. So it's -0.9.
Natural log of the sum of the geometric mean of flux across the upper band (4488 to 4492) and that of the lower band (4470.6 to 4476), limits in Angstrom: 3.32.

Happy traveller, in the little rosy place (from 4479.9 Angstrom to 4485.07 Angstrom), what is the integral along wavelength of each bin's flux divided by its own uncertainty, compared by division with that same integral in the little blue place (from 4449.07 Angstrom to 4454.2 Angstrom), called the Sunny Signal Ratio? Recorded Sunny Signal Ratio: 1.01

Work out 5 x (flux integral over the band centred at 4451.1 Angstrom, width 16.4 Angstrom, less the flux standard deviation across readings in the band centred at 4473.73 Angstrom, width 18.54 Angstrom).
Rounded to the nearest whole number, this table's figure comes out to 1041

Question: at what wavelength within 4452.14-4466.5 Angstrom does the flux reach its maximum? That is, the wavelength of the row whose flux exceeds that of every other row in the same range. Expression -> 4466.00 Angstrom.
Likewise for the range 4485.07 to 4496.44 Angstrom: 4487.65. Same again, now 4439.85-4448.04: 4442.41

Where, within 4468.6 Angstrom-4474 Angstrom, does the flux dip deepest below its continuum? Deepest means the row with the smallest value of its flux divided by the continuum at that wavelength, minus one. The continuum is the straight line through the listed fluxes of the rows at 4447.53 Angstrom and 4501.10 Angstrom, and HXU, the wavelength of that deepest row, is 4472.18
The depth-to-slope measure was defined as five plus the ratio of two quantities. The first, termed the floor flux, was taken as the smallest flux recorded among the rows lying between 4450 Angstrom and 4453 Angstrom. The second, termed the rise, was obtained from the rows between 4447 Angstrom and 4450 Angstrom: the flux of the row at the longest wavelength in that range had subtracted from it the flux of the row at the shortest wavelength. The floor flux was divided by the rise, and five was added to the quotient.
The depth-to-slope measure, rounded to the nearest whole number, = 44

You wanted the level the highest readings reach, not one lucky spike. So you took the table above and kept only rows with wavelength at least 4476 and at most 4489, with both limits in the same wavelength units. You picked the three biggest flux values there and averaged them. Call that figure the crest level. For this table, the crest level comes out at 16.7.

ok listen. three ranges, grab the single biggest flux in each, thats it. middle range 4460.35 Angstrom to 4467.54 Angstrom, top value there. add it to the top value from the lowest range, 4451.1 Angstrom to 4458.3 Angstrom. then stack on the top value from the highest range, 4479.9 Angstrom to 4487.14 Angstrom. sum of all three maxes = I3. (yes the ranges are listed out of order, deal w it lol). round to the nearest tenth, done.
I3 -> 48.6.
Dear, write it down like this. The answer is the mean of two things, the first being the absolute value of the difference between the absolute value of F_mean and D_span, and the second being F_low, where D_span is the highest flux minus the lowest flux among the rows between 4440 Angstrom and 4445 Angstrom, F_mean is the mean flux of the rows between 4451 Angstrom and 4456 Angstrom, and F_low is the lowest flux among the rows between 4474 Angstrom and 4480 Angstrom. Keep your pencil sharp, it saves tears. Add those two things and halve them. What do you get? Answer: 8.9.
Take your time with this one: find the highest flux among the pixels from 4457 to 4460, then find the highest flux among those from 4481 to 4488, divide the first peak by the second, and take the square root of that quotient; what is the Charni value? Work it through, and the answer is 0.87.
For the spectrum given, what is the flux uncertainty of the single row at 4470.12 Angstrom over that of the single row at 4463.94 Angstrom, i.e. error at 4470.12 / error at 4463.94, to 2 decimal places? 0.94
